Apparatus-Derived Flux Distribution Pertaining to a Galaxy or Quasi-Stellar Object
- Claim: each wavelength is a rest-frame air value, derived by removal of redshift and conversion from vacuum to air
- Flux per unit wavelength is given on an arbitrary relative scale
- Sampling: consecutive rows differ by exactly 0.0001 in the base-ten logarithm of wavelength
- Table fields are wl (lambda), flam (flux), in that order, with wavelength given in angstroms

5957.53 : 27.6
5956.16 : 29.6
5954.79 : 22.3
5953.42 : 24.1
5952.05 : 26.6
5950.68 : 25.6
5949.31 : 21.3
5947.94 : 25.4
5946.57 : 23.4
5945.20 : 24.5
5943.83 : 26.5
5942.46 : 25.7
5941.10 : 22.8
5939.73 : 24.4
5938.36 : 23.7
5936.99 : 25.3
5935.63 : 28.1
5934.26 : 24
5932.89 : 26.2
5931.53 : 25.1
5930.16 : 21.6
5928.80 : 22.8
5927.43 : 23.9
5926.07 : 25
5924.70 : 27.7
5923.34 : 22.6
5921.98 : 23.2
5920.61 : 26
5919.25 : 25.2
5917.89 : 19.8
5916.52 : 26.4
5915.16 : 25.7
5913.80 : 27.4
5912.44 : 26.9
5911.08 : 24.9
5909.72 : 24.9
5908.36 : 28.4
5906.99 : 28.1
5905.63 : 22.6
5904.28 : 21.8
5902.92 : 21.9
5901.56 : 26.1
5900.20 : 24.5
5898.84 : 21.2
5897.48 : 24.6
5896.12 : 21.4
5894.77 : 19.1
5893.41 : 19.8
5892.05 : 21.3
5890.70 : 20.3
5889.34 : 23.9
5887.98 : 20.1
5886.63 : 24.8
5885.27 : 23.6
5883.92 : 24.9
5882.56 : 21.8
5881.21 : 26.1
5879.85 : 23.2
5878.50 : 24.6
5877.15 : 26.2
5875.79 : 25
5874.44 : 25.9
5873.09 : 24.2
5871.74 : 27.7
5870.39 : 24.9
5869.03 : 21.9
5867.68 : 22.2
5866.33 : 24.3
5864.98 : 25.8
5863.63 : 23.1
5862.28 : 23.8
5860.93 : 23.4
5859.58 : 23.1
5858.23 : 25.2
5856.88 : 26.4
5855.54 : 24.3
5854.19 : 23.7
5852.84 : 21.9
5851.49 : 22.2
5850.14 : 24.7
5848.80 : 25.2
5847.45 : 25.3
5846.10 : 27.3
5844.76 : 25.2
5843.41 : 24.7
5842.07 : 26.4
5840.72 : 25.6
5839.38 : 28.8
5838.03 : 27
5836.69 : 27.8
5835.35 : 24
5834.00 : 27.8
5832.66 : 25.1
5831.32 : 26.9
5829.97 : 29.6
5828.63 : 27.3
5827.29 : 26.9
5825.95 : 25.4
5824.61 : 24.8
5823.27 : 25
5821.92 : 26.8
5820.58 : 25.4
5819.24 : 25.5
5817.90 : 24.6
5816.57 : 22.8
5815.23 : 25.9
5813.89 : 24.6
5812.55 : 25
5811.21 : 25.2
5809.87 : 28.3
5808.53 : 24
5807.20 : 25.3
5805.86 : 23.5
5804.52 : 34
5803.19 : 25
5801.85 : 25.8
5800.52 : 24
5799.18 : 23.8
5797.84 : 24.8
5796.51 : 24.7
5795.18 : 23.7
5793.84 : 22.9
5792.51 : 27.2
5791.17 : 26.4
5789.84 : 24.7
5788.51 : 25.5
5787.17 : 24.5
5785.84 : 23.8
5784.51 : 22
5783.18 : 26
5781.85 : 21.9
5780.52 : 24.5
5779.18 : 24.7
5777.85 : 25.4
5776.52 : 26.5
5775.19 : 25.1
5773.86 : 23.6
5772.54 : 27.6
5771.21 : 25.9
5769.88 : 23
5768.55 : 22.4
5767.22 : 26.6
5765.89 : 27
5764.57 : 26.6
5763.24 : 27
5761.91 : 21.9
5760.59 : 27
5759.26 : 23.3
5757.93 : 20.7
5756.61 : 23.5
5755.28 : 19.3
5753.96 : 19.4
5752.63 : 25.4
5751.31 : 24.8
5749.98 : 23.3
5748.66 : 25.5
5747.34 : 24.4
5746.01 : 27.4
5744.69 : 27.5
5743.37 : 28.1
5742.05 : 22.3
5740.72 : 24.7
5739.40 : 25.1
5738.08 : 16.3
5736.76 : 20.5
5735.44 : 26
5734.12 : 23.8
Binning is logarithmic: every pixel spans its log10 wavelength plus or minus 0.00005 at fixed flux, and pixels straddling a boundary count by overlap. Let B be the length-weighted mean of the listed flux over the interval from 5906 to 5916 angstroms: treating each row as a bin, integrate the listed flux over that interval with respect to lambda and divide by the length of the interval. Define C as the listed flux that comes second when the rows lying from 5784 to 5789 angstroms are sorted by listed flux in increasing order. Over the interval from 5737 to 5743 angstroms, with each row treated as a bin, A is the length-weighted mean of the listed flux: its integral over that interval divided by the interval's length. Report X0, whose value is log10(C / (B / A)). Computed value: 1.30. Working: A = 22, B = 26.5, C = 23.8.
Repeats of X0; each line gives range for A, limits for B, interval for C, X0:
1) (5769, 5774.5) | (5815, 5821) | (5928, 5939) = 1.36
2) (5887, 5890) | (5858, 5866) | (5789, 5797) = 1.34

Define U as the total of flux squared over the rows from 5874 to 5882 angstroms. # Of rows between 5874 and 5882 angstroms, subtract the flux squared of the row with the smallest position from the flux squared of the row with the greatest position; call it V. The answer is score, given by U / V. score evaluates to 366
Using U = 3807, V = 10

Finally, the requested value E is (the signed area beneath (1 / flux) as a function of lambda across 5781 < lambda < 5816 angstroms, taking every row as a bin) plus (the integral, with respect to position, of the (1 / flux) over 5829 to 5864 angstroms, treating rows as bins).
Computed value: 2.79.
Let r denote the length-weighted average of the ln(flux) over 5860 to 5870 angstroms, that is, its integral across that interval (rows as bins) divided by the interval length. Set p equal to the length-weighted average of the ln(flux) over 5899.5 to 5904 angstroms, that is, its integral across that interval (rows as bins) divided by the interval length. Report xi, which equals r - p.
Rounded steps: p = 3.17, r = 3.15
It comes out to -0.015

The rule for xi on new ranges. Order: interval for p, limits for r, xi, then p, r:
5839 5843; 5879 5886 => -0.113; 3.29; 3.17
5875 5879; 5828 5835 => 0.068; 3.23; 3.30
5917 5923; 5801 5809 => 0.111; 3.15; 3.26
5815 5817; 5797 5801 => 0.001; 3.18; 3.18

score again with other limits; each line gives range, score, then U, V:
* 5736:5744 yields 9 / 3213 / 369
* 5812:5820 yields 146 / 3676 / 25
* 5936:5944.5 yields 59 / 3680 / 62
